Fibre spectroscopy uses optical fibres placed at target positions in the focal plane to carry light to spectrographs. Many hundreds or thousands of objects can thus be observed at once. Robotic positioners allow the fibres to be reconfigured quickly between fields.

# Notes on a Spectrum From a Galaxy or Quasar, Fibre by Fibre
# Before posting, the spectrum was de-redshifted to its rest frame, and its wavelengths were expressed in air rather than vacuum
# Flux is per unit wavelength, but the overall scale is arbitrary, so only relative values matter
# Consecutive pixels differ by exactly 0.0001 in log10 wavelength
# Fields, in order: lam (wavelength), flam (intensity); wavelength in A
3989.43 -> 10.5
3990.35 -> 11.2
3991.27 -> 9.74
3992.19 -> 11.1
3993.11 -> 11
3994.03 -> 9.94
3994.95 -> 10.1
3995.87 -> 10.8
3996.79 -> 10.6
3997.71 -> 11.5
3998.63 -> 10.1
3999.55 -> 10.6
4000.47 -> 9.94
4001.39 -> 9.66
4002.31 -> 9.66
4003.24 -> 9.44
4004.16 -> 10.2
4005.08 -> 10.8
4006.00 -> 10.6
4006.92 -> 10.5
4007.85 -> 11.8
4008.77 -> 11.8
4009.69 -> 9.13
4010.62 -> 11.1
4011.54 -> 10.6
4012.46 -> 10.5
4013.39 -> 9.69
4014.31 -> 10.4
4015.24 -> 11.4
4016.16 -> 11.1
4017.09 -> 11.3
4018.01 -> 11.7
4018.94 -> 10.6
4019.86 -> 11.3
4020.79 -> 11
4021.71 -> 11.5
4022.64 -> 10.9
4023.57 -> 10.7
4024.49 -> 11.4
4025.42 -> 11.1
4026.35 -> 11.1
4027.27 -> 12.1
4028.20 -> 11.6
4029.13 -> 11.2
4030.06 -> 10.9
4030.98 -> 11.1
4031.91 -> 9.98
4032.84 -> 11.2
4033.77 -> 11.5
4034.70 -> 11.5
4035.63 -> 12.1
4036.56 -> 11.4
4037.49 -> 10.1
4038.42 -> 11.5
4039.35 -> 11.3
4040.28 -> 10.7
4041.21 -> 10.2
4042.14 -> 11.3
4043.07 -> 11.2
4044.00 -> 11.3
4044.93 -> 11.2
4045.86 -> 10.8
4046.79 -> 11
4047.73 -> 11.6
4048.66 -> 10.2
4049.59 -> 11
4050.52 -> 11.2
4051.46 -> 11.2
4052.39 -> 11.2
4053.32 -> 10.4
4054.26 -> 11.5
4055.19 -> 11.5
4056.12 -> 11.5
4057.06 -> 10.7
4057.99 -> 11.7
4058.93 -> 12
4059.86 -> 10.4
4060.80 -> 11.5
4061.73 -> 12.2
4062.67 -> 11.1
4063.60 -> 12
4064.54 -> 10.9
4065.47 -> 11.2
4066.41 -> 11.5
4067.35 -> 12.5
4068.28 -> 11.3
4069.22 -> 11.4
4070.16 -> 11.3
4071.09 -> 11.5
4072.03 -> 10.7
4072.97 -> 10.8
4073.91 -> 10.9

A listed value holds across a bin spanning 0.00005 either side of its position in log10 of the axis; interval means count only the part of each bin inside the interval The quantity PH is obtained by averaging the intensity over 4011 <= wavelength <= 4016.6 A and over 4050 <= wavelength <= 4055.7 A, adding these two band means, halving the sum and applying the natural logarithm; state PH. 2.39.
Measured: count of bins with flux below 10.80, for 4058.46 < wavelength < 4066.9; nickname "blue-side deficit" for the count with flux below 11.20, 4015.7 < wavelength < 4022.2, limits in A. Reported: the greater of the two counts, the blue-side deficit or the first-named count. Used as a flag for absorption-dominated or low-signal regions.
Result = 3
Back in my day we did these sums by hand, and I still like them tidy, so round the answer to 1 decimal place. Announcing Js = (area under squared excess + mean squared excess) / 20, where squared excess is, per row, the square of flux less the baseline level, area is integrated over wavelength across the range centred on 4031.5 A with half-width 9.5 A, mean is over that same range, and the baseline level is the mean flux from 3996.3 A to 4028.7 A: 0.4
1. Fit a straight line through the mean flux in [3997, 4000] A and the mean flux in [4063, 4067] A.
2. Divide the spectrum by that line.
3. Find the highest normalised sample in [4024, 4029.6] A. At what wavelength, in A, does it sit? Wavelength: 4027.27 A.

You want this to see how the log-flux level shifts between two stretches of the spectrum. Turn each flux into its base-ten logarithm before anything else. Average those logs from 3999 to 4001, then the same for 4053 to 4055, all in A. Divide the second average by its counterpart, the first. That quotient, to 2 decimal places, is 1.03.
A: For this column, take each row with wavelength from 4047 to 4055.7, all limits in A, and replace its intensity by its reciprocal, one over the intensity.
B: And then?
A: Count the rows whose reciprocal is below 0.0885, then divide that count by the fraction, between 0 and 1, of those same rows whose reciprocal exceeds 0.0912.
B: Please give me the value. 13.5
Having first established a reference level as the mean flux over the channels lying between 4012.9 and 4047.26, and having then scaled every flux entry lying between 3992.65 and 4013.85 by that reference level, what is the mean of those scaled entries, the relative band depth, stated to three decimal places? 0.941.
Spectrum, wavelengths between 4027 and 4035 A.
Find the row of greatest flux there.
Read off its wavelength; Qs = 4027.27 A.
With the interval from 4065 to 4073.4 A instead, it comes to 4067.35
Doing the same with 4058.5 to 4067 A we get 4061.73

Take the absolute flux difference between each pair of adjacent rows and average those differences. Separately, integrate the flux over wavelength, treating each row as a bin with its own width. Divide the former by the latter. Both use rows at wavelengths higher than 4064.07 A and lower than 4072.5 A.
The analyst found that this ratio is 0.0052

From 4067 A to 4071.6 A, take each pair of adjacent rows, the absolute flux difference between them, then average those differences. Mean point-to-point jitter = 0.40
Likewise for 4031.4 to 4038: 0.69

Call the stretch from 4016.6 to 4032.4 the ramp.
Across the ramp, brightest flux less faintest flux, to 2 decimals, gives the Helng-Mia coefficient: 2.12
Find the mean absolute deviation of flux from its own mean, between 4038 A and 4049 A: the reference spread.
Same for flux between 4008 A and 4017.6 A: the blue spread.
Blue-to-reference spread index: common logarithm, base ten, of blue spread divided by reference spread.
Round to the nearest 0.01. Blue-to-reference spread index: 0.24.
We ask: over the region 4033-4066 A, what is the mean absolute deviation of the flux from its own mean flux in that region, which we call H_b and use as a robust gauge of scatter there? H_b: 0.40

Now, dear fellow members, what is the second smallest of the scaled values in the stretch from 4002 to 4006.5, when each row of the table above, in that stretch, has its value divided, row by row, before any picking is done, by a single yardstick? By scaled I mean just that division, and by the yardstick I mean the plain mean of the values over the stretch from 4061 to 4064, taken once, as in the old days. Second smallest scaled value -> 0.82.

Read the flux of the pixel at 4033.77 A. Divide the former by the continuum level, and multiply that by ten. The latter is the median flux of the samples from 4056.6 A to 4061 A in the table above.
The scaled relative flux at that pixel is 10.0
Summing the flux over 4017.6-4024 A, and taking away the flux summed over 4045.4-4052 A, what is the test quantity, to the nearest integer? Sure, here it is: 1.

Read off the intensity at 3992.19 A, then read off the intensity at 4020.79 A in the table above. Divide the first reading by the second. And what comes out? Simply 1.01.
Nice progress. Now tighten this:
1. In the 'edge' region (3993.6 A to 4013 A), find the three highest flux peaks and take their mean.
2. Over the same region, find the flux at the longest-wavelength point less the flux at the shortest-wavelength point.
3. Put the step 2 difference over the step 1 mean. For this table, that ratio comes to 0.05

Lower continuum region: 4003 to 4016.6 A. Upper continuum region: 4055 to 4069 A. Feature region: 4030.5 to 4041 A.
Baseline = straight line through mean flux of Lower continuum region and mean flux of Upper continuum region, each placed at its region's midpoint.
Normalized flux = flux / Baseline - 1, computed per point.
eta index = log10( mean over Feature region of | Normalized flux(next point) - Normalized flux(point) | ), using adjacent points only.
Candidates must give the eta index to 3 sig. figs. -1.17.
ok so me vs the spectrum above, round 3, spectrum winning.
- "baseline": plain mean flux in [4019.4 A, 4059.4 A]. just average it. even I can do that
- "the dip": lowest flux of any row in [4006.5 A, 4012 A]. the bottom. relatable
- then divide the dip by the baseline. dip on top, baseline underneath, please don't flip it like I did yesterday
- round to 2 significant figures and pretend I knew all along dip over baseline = 0.82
